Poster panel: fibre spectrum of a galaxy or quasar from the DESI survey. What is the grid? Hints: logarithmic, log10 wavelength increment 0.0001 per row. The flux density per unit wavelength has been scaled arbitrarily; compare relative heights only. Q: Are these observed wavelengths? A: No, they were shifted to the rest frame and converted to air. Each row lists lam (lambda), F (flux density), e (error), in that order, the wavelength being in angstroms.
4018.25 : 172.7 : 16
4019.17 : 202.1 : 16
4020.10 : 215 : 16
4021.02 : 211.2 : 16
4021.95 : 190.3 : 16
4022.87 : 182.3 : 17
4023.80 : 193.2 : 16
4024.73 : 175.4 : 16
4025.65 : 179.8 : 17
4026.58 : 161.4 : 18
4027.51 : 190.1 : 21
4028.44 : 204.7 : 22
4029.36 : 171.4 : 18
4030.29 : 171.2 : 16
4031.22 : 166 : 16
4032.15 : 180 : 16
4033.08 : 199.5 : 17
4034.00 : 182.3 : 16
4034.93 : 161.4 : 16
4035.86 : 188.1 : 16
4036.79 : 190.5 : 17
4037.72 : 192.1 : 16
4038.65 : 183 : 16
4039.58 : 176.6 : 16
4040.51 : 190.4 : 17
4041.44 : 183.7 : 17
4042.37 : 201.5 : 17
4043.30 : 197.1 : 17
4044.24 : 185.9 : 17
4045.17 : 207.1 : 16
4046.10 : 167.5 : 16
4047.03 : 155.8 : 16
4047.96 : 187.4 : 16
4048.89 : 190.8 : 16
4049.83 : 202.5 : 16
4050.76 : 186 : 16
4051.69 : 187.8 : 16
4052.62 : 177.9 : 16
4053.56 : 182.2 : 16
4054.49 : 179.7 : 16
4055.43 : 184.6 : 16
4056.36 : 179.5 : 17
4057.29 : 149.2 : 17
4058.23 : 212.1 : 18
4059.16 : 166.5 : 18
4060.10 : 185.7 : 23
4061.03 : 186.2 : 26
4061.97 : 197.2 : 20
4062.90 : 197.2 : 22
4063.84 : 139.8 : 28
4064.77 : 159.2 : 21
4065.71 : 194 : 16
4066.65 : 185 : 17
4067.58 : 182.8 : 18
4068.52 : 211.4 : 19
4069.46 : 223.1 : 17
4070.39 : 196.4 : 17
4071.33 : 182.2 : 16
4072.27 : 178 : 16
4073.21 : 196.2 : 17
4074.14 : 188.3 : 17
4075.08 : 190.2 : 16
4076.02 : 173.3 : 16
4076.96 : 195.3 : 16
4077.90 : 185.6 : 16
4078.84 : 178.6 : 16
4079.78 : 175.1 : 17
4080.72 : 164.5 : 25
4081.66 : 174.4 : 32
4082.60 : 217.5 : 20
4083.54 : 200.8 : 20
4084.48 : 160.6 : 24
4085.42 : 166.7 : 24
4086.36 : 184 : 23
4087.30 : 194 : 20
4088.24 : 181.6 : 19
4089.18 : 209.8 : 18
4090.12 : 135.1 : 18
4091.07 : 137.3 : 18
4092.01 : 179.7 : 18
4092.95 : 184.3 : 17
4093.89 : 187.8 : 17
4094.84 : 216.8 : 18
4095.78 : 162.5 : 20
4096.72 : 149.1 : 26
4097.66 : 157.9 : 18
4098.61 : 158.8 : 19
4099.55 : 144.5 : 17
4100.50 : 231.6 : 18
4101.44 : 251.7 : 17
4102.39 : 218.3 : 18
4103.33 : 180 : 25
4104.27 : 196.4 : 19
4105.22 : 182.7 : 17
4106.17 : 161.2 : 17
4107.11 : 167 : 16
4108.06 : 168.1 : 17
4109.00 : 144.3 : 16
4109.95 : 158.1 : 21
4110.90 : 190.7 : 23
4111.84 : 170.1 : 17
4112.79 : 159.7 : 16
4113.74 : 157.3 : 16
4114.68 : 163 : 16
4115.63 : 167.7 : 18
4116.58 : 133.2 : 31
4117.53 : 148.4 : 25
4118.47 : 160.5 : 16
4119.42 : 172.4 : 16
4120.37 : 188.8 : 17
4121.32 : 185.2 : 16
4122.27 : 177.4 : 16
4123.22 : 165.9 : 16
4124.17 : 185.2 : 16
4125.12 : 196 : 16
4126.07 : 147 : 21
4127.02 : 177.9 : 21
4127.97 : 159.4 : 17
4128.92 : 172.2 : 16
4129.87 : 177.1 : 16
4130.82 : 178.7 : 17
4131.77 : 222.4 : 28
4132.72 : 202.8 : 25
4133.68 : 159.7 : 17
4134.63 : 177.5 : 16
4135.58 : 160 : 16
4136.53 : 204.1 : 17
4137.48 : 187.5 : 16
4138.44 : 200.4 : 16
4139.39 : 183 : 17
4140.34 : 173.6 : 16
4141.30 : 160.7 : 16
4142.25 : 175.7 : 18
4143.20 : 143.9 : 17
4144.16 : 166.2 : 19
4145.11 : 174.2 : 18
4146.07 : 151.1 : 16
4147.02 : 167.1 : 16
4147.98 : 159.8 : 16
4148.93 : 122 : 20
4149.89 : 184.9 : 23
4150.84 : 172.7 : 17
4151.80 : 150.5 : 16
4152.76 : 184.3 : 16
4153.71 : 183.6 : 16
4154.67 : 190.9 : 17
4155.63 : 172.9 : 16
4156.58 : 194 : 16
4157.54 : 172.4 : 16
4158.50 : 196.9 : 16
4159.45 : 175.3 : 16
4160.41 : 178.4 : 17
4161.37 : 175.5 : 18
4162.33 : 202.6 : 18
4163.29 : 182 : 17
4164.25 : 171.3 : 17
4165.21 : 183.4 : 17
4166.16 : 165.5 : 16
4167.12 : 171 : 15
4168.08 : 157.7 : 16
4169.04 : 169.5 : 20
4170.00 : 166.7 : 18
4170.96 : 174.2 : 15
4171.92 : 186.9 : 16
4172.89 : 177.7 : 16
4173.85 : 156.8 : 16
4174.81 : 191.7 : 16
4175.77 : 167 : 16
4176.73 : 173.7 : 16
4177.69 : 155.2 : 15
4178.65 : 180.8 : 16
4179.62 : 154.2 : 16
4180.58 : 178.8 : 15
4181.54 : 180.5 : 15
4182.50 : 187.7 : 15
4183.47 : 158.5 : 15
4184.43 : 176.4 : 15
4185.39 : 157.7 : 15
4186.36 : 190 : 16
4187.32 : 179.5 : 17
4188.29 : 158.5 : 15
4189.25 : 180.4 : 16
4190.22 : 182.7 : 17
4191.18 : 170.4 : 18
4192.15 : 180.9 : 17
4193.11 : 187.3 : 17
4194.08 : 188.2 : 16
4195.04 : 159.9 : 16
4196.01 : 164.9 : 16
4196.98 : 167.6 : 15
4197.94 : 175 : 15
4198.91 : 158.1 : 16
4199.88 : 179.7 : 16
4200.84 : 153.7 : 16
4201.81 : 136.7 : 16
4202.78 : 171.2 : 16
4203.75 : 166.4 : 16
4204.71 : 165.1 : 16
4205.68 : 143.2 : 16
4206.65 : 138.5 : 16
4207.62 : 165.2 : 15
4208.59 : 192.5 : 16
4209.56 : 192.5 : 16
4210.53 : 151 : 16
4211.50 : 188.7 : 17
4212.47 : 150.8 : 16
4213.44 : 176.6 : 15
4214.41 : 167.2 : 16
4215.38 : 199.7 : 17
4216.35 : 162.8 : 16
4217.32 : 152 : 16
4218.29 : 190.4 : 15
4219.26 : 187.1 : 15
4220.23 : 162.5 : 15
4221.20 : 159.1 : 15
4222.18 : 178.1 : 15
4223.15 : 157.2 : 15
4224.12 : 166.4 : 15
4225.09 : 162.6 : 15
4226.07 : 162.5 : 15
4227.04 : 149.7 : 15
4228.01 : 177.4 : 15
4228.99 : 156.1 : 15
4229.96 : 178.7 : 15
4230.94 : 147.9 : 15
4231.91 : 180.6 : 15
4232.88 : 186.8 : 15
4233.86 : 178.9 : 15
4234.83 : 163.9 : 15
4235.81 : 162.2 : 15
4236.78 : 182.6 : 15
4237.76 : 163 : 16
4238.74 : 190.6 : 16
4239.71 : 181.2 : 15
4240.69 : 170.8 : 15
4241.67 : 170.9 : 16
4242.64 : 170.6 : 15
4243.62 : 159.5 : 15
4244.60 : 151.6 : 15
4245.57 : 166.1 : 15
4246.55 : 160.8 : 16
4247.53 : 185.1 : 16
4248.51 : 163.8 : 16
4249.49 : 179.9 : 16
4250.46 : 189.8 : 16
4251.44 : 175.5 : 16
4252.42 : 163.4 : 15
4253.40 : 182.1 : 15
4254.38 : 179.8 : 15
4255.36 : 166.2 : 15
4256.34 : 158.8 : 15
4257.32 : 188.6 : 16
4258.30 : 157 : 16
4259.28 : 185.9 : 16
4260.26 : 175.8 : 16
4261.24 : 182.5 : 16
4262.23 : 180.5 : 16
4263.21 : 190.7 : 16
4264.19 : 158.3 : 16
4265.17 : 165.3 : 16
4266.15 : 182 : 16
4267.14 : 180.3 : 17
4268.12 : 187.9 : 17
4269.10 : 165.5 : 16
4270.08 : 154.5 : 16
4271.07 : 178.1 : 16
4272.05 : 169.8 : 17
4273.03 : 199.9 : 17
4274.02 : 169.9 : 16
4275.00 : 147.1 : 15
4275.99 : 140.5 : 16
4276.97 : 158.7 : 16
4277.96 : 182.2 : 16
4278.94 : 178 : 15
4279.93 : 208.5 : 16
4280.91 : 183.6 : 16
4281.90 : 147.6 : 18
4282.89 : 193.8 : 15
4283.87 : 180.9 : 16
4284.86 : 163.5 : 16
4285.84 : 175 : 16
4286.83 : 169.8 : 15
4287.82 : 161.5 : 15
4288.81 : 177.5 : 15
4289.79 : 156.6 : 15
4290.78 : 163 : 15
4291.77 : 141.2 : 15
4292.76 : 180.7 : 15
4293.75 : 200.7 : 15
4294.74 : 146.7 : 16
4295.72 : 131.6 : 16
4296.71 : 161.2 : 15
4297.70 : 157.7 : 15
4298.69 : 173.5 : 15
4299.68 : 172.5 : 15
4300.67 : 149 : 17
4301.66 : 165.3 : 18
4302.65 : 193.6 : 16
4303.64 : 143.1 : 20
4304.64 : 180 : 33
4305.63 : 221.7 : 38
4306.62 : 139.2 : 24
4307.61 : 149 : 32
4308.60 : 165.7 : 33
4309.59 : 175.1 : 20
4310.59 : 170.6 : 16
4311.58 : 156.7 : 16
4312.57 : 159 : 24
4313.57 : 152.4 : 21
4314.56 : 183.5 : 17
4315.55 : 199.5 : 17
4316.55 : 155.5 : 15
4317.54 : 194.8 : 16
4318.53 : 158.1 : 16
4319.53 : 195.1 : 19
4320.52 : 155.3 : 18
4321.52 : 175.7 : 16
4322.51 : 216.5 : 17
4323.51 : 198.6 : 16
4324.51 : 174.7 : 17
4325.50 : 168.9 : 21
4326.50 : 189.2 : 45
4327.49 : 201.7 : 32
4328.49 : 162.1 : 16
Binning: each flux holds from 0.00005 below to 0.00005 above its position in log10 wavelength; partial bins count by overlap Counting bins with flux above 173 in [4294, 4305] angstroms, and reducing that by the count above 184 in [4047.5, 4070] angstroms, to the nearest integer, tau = -12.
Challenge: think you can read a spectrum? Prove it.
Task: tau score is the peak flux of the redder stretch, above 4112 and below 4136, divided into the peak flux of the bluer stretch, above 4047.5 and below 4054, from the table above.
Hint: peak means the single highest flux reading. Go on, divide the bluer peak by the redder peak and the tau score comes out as 0.91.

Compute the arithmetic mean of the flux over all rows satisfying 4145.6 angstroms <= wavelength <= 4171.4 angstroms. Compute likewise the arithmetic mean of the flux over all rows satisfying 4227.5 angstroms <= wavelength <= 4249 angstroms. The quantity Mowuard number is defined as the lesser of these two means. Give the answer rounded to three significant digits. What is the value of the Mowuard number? 170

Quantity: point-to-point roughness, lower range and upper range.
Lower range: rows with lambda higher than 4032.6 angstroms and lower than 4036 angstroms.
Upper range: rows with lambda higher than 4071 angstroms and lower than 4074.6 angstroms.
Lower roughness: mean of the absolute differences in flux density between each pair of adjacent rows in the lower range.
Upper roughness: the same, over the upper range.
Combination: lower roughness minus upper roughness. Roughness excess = 11.5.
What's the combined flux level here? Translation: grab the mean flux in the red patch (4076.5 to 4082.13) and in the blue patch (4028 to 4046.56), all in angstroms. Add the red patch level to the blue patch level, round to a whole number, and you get 364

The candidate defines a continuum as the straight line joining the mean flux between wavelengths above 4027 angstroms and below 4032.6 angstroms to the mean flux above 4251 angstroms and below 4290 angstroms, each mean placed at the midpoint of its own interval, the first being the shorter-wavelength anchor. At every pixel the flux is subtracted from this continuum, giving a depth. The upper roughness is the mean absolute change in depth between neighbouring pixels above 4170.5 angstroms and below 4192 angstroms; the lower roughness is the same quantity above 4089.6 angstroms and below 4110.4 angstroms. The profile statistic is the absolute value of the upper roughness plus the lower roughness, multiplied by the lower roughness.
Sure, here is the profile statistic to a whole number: 842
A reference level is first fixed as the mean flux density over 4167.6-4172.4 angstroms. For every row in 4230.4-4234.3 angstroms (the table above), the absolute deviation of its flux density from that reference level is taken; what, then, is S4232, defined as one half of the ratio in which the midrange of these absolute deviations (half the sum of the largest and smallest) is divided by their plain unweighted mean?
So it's 0.55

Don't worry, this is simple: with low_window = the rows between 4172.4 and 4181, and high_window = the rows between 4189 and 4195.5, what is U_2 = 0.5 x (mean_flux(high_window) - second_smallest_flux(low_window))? 12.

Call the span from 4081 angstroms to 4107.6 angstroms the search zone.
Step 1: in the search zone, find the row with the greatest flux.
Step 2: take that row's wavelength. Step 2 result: 4101.44 angstroms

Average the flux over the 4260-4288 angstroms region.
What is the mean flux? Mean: 174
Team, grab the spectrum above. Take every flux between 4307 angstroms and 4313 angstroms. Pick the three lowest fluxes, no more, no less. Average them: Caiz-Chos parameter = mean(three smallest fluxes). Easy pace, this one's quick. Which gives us 155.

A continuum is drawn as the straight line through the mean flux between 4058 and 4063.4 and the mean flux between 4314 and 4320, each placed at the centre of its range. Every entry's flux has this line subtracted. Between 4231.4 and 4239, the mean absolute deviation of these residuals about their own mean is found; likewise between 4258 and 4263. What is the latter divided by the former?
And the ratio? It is 0.82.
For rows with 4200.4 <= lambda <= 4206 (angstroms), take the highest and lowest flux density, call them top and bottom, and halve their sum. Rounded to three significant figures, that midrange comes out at 154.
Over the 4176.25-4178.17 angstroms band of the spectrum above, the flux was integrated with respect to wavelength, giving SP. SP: 316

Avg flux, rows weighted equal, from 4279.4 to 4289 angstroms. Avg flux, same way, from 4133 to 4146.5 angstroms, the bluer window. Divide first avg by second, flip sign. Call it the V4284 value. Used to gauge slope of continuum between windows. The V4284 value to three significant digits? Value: -1.02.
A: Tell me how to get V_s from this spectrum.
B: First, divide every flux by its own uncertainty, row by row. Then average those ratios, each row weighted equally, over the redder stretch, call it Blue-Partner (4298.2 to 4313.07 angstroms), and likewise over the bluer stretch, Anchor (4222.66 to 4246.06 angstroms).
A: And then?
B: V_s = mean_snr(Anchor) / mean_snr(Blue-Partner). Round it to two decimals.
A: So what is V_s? 1.36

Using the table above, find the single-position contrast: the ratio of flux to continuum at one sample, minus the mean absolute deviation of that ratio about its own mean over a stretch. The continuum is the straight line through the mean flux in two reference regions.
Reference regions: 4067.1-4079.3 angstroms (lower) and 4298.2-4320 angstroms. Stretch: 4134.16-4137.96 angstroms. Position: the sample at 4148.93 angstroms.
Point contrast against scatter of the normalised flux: 0.59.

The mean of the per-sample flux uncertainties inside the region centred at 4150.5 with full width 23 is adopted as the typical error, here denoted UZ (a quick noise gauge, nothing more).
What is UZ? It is 17.0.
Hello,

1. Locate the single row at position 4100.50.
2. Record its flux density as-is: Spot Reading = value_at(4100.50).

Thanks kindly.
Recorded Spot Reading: 231.6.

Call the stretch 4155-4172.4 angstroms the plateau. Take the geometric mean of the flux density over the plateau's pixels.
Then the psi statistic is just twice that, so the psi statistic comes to 354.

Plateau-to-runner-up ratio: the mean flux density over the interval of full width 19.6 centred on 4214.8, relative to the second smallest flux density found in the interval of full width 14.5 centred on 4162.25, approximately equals 1.02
